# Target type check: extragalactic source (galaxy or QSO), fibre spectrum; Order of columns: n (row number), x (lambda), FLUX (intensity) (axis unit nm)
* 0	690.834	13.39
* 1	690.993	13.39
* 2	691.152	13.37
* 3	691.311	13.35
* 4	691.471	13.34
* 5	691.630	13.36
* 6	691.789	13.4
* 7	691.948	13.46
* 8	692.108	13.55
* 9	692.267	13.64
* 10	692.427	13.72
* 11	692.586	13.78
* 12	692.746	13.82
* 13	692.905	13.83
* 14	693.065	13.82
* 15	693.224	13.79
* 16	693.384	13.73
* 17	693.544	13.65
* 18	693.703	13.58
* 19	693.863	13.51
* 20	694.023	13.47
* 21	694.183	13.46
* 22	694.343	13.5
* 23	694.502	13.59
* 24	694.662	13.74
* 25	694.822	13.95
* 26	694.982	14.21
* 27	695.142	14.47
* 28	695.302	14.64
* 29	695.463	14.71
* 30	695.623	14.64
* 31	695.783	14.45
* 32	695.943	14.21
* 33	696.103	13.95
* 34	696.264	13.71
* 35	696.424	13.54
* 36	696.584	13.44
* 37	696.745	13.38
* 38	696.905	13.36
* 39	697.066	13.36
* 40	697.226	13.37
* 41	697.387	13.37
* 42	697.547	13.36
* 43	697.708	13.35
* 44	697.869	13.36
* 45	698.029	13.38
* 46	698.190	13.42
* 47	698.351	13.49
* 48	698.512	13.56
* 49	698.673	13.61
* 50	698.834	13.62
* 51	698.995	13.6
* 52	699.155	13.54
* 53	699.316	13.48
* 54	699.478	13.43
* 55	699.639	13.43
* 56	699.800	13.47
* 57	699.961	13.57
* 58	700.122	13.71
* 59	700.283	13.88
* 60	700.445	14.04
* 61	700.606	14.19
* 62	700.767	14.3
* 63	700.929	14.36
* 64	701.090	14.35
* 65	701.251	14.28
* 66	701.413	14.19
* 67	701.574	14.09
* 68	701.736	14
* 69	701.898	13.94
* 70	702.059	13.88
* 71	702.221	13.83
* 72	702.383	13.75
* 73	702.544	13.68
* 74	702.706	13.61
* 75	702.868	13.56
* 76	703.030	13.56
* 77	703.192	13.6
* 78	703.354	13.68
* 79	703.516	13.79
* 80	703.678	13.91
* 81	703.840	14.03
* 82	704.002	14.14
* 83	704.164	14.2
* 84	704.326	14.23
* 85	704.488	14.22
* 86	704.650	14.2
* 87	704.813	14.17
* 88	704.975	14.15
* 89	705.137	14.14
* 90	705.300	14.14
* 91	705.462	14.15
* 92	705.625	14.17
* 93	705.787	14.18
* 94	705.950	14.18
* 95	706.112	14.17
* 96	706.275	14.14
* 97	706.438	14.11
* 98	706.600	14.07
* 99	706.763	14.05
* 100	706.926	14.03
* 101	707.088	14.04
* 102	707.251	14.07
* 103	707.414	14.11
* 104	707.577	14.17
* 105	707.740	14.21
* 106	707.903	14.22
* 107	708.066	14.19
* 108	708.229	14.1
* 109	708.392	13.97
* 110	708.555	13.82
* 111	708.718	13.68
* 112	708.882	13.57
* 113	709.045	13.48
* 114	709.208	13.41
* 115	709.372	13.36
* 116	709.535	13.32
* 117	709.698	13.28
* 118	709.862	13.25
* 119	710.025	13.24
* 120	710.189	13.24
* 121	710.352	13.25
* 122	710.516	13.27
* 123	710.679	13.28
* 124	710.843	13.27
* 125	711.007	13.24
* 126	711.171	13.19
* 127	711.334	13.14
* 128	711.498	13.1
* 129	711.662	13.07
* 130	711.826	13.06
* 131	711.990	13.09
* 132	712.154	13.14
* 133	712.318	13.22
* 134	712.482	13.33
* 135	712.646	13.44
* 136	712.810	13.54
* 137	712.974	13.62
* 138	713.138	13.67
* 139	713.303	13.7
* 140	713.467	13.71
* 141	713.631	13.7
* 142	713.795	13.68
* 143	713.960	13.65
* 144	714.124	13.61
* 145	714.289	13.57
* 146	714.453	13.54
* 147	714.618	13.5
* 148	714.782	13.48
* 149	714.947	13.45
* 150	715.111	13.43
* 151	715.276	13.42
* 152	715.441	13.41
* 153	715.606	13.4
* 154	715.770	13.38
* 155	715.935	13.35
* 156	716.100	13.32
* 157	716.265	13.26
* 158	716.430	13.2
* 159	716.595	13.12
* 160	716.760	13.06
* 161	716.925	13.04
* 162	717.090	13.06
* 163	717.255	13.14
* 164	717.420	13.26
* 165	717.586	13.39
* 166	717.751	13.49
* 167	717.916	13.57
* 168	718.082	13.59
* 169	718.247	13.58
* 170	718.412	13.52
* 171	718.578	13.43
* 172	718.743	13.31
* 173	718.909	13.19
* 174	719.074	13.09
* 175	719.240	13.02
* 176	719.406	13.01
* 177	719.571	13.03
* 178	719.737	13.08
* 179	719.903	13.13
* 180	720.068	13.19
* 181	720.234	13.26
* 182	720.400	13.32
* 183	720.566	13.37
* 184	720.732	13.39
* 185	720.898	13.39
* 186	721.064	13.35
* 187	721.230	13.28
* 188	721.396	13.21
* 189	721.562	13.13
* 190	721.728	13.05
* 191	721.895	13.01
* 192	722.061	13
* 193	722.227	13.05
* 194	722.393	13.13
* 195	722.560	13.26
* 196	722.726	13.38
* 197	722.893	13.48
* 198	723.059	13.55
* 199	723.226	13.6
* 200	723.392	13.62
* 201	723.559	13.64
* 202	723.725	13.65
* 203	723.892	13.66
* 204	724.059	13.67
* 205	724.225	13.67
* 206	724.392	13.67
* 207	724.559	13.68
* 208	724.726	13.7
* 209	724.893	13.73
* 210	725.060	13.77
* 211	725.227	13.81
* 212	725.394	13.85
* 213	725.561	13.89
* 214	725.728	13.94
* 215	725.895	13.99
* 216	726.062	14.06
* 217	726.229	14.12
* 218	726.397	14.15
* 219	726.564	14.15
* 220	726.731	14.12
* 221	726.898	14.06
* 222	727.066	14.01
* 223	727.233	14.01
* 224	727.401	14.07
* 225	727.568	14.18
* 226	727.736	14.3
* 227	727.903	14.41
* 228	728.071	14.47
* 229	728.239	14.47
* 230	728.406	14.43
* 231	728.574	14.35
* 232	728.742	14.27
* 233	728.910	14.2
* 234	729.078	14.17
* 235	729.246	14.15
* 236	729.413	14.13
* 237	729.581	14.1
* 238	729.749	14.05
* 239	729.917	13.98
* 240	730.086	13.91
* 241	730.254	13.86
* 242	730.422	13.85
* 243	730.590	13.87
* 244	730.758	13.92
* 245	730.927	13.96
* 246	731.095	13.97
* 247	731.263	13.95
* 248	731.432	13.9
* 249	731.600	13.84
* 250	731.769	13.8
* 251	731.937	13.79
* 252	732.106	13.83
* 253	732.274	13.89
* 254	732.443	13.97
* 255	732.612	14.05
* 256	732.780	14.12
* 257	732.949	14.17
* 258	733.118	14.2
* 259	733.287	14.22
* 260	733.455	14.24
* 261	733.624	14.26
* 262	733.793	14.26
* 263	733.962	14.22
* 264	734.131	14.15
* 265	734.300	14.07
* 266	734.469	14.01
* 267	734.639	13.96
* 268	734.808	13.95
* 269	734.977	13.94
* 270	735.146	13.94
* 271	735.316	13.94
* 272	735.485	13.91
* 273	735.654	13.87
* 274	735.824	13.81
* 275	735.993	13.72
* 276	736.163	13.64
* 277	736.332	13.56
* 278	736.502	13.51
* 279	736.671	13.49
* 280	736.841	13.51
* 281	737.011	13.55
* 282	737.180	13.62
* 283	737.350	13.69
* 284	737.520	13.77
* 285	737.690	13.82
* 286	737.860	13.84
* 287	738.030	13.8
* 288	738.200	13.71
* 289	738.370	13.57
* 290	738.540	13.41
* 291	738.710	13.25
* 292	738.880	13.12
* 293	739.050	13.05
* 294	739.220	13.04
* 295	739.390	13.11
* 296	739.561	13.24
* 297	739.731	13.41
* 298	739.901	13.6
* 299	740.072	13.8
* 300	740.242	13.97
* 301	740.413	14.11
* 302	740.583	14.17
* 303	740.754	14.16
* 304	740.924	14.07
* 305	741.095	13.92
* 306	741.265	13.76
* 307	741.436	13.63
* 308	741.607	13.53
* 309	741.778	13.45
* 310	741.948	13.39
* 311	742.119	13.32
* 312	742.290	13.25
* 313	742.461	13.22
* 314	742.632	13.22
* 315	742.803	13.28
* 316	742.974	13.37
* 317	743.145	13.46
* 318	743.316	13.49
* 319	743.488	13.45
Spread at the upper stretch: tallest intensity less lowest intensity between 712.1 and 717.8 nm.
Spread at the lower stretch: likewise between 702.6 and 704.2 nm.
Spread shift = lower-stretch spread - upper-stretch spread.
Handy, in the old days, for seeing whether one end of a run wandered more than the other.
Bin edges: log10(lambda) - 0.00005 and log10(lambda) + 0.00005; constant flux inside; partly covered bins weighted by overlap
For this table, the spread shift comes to 0.0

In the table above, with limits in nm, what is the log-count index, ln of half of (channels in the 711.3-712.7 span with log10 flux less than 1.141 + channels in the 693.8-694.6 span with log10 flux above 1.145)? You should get 1.5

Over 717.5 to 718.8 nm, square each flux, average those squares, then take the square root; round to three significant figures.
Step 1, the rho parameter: 13.5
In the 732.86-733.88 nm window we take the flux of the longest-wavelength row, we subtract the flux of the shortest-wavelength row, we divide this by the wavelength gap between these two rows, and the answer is 0.11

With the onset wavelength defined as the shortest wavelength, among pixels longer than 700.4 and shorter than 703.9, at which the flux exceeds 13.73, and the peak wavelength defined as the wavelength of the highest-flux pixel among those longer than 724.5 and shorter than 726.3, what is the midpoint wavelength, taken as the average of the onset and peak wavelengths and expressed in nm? 713.34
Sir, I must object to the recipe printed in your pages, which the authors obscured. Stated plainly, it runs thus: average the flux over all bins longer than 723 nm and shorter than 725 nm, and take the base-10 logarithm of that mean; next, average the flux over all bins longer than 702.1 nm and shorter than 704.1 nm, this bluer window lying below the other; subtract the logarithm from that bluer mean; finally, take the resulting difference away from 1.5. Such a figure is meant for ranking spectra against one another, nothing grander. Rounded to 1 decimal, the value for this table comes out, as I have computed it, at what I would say -11.1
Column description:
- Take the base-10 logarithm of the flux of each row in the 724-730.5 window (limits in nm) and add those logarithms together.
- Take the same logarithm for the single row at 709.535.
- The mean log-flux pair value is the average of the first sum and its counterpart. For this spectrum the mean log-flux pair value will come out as 23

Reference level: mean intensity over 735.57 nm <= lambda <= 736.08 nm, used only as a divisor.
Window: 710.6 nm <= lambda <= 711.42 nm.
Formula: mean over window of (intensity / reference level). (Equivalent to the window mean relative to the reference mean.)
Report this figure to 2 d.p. 0.96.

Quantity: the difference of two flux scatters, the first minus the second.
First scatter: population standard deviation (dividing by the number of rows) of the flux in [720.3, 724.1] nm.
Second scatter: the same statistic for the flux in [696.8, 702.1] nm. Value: -0.12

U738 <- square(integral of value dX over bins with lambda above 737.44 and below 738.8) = 344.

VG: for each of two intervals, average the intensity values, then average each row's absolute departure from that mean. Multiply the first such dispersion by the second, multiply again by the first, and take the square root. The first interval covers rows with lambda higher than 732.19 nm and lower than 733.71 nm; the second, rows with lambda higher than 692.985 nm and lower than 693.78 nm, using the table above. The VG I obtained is 0.029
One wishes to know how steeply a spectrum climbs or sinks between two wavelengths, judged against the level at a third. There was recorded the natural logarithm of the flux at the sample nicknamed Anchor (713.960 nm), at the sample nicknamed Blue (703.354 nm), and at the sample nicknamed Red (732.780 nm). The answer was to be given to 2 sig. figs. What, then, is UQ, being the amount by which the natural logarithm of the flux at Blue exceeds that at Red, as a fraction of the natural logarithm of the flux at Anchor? -0.012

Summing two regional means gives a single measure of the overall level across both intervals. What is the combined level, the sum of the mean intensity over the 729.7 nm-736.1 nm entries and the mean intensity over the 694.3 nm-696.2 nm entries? 28.2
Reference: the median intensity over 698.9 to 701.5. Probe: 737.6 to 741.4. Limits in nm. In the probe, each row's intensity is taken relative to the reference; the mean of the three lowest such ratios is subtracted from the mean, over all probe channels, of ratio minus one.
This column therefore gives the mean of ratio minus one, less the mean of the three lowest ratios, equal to -0.959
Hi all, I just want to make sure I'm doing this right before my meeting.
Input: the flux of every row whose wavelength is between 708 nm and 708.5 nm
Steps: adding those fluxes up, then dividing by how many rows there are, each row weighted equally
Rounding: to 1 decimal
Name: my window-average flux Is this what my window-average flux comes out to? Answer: 14.1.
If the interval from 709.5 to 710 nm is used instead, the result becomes 13.3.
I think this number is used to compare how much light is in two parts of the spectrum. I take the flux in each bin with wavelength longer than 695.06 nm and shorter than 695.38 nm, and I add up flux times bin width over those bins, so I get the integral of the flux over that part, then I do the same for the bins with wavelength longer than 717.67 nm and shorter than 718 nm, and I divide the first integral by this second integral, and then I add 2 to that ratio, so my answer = 3.04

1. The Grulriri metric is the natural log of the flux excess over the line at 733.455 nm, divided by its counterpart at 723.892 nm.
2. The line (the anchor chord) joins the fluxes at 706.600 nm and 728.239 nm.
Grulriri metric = -0.8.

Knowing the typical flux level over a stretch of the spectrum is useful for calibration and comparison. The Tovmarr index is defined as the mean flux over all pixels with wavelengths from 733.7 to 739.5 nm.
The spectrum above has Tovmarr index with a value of 13.7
